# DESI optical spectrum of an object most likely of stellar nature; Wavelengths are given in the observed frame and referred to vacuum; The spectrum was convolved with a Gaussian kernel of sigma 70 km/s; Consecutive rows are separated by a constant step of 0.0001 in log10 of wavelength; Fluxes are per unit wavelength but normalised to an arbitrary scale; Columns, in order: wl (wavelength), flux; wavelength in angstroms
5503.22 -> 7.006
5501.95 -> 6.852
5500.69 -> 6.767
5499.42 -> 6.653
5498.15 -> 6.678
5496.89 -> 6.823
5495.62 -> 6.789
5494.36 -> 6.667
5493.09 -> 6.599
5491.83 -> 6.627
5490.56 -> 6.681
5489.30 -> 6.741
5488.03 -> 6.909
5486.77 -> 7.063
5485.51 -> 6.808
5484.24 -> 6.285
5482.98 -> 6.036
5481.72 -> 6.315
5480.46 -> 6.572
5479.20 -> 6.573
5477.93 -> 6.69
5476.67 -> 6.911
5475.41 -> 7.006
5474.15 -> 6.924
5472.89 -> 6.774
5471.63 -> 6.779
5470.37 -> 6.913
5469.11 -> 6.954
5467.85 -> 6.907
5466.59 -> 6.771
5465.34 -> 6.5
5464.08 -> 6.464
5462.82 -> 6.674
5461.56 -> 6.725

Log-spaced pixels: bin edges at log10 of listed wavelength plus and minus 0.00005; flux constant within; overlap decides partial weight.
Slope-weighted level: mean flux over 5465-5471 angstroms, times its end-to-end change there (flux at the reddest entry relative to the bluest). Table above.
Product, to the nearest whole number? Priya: 3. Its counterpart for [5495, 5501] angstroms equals 0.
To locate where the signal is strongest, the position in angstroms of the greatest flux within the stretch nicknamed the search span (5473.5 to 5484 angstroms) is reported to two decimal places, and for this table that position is 5475.41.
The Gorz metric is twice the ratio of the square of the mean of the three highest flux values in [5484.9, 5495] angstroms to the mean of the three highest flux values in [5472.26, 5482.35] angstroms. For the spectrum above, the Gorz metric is 13.8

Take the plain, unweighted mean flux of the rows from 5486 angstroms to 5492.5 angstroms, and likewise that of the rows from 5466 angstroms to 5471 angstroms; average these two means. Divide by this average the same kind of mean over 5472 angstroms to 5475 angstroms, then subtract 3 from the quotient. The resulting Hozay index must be -2.00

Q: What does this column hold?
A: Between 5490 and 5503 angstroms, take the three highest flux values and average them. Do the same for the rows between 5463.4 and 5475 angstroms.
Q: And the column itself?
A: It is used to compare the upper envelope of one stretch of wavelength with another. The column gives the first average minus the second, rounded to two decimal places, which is -0.11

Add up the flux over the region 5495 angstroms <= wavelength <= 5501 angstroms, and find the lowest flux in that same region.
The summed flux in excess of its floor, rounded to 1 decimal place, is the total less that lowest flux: 27.1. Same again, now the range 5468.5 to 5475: 27.6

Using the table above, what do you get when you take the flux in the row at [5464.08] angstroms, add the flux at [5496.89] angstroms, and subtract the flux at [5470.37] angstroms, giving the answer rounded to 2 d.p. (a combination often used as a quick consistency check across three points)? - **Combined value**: 6.37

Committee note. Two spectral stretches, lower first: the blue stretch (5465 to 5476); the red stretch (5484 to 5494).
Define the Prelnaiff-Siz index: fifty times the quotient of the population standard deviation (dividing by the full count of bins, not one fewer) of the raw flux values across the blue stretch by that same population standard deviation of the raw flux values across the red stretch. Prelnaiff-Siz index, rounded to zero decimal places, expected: 33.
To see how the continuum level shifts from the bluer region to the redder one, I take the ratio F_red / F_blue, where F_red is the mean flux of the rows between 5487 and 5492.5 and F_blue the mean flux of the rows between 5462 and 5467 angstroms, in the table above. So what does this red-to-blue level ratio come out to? 1.02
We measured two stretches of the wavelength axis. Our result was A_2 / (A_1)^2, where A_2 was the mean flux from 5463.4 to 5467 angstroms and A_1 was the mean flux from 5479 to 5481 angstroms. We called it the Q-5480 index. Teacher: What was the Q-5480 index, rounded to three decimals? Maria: 0.152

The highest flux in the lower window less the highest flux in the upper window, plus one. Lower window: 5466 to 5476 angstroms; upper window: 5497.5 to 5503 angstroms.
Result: 1.15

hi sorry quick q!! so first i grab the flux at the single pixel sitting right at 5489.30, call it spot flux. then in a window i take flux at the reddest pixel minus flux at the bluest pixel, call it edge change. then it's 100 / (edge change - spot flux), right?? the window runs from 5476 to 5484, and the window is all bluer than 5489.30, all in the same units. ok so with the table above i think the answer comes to -13.1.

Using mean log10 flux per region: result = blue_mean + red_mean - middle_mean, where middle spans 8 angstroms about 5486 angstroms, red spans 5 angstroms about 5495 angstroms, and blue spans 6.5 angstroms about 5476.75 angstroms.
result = 0.839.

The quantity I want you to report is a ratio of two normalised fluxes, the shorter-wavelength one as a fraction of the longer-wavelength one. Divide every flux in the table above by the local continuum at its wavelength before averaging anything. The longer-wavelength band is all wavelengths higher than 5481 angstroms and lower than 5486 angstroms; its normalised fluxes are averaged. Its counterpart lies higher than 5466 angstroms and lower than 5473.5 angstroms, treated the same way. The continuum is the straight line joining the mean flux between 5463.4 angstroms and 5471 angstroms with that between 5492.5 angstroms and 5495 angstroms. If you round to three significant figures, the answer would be 1.07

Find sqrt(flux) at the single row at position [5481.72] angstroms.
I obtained 2.51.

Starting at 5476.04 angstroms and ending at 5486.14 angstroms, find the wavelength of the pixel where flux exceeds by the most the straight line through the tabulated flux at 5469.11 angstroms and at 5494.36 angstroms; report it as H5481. 5476.67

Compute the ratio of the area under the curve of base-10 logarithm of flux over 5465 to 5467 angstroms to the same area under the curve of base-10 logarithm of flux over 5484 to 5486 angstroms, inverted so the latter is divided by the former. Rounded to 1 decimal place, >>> 1.0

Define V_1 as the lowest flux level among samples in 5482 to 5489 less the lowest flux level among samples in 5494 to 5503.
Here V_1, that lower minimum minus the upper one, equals -0.62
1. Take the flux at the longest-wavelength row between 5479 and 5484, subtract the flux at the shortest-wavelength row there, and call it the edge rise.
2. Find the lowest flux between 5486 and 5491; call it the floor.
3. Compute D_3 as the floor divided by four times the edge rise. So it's -3.1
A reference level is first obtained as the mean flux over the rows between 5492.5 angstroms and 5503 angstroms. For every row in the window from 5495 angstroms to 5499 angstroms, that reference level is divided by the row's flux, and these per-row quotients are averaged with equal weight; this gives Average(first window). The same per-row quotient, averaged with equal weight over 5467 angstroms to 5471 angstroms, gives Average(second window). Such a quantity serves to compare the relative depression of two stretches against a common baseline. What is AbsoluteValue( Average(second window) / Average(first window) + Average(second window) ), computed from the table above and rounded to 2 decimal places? 1.95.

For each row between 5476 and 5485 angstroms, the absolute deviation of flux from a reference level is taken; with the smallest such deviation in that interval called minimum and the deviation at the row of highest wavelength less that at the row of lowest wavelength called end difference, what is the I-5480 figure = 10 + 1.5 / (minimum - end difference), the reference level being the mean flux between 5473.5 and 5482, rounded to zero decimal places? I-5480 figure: 3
